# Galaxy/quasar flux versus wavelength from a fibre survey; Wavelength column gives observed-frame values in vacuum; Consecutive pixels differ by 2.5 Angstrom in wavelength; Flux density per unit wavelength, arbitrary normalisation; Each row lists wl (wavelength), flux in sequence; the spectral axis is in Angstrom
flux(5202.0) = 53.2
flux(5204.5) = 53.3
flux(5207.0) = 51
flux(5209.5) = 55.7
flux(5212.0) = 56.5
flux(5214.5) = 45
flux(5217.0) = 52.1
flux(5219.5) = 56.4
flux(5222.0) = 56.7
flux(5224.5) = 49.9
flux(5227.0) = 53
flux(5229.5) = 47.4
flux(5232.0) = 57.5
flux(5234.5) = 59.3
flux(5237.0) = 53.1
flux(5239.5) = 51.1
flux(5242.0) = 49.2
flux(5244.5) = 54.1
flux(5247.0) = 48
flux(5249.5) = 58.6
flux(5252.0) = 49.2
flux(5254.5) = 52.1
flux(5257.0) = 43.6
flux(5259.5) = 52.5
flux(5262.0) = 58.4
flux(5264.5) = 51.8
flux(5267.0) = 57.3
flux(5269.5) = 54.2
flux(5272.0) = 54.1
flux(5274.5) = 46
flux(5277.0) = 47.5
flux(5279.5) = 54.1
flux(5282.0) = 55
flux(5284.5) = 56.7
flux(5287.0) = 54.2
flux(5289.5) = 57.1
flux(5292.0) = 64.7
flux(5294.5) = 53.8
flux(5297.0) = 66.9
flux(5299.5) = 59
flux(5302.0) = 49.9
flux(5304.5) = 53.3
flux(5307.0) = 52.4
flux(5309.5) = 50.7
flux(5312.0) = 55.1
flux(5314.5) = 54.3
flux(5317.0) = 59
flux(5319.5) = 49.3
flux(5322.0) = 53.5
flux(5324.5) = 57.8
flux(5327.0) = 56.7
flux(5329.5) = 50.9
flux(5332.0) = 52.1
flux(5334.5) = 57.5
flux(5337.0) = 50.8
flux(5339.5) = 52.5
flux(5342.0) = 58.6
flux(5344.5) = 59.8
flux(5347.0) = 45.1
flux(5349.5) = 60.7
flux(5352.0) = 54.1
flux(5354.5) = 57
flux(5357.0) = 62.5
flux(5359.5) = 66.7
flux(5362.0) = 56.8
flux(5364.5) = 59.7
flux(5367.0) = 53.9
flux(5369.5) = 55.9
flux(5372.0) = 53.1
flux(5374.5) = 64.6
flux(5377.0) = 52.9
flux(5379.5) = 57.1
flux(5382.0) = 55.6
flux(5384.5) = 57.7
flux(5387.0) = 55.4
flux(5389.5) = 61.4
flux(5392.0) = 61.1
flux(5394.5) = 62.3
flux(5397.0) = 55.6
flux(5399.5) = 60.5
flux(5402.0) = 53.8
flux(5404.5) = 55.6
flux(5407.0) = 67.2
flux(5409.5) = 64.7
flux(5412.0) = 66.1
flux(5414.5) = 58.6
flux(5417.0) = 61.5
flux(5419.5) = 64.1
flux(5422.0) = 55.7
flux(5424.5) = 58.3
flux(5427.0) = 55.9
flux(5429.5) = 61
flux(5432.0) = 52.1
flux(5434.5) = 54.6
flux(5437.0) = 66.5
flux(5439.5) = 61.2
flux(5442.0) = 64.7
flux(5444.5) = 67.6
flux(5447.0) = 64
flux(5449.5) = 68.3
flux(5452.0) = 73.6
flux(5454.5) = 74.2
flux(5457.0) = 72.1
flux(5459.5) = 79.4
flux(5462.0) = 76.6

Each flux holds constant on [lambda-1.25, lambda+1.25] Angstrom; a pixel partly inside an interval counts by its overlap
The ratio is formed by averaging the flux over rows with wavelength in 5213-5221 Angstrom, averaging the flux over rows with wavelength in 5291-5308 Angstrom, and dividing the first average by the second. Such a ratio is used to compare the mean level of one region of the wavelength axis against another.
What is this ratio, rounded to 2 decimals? 0.90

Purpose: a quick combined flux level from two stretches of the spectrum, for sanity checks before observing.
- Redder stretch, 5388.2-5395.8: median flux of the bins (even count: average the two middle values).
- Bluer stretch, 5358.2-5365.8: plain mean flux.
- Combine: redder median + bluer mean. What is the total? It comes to 122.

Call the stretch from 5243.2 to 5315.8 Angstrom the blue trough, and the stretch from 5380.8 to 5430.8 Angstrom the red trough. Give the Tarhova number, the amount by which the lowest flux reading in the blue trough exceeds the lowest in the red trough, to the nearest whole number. -10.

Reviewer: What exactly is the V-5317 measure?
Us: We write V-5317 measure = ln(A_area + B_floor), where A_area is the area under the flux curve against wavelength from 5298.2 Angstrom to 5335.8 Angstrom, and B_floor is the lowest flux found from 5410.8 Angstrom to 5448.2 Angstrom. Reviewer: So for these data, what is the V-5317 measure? 7.64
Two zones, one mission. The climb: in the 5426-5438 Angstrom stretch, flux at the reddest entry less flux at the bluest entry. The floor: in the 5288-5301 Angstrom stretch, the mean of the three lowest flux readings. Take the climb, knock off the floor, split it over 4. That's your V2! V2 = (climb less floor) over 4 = -11.5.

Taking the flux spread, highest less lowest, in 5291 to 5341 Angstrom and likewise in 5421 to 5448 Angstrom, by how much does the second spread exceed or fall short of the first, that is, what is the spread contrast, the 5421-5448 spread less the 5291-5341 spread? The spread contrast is -2.1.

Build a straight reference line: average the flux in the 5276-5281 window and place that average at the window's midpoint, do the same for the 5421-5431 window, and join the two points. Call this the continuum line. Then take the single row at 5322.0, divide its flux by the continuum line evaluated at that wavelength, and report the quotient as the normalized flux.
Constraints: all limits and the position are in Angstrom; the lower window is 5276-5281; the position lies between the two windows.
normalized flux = 1.01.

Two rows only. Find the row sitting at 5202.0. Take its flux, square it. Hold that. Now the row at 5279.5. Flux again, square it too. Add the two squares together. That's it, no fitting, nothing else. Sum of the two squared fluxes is 5757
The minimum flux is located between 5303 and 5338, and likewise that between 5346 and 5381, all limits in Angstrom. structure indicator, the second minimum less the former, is -4.2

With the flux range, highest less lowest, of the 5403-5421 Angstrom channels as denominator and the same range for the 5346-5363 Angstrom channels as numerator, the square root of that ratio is 1.36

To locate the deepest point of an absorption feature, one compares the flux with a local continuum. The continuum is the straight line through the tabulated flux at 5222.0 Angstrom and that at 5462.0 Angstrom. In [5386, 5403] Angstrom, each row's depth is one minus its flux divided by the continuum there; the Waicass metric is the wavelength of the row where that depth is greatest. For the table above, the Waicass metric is 5402.0 Angstrom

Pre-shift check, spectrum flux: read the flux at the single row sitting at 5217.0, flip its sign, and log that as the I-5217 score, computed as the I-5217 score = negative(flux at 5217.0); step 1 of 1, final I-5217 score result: -52.1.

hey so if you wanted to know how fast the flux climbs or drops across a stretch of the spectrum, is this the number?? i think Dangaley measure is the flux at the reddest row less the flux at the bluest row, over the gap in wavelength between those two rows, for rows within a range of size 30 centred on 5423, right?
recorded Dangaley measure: 0.07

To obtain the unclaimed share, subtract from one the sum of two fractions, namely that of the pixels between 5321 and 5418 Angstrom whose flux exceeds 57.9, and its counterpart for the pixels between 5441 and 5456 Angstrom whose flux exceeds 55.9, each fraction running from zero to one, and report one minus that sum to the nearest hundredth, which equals -0.41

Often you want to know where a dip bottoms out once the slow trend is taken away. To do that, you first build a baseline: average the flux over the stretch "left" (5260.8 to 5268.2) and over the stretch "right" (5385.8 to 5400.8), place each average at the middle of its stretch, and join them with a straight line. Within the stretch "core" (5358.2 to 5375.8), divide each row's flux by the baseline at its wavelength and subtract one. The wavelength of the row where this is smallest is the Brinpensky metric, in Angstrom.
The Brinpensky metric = 5372.0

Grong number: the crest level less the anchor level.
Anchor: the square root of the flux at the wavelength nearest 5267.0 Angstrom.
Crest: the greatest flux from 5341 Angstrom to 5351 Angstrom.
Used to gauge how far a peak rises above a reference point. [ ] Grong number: 53.1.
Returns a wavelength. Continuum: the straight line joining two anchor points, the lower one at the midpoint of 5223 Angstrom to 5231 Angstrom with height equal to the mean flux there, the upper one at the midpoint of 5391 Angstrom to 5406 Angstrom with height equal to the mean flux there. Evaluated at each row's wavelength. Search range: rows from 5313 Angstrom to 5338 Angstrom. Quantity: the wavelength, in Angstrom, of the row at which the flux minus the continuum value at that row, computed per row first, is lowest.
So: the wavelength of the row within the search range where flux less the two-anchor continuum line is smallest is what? 5319.5 Angstrom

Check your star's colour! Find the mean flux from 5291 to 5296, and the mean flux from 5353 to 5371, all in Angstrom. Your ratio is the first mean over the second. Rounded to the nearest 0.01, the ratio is 1.01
